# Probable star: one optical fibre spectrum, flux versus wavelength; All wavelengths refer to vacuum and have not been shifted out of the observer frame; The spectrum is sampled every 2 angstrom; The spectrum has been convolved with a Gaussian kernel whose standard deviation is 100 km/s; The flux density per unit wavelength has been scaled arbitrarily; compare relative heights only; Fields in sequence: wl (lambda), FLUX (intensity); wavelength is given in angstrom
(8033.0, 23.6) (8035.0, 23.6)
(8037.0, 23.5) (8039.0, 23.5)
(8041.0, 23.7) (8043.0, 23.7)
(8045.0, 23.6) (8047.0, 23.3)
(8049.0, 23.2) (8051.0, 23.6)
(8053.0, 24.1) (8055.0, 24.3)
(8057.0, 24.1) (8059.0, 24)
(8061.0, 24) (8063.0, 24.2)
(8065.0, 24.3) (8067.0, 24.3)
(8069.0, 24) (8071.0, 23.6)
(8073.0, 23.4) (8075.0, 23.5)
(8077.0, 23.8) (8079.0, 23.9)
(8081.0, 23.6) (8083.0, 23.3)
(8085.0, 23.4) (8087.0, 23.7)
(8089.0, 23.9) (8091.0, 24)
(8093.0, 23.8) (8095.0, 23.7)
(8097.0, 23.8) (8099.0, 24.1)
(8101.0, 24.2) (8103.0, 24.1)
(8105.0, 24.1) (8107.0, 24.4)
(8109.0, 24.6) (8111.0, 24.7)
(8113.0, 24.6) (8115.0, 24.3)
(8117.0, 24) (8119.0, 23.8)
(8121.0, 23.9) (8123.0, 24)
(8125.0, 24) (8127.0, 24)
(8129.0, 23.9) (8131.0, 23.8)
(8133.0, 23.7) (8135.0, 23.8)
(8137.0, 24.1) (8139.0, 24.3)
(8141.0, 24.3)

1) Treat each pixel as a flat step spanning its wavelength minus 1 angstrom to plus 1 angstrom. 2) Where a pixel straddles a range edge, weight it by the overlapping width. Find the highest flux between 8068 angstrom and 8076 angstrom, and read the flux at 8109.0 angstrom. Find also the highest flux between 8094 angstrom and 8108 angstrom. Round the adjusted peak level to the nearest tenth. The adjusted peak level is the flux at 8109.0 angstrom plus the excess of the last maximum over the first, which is 25.0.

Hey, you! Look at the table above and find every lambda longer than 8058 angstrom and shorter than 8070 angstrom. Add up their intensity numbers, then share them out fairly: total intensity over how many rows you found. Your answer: 24.1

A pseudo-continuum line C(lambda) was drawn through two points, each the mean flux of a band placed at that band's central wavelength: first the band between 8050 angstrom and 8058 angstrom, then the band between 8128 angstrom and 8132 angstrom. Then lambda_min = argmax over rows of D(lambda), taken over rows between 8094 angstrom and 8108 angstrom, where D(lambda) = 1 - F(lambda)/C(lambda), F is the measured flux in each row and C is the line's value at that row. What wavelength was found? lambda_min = 8095.0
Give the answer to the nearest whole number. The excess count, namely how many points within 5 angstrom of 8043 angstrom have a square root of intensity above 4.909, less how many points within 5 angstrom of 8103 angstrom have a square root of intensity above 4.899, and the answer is -5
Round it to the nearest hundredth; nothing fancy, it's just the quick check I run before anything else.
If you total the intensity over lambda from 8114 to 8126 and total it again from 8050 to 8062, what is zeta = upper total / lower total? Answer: 1.00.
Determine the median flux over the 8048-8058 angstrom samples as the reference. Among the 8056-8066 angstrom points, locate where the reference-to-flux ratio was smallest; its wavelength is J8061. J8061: 8065.0 angstrom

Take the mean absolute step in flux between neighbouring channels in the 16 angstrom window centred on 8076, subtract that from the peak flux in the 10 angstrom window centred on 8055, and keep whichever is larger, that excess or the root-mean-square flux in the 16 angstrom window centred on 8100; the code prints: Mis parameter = 24.1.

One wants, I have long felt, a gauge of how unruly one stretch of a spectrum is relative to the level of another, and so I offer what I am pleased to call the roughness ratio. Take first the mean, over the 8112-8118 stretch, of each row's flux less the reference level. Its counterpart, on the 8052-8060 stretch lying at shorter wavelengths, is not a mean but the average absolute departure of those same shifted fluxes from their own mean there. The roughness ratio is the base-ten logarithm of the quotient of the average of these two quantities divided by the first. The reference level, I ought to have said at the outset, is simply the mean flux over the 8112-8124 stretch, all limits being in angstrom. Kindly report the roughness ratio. -0.14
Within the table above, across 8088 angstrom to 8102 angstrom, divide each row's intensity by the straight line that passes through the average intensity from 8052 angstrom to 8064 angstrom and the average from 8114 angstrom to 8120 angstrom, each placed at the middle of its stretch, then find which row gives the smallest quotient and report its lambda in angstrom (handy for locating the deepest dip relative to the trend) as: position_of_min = 8095.0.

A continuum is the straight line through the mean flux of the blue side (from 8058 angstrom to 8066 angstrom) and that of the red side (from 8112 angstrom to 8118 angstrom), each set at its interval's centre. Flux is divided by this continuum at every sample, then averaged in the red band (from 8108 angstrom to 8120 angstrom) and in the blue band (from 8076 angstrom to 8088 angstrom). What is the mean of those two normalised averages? 0.989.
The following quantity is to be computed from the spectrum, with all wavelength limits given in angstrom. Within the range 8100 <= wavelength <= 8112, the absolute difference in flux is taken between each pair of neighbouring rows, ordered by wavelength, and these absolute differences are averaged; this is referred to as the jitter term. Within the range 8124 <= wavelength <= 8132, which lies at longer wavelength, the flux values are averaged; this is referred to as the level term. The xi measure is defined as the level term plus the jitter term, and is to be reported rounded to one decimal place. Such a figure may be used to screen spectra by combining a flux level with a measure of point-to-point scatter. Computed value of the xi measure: 24.1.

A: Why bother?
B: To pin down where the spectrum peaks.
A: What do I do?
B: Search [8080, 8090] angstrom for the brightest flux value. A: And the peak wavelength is 8089.0 angstrom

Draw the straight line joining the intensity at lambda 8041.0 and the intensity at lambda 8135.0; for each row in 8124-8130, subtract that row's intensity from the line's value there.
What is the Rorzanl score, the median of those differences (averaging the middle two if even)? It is -0.21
